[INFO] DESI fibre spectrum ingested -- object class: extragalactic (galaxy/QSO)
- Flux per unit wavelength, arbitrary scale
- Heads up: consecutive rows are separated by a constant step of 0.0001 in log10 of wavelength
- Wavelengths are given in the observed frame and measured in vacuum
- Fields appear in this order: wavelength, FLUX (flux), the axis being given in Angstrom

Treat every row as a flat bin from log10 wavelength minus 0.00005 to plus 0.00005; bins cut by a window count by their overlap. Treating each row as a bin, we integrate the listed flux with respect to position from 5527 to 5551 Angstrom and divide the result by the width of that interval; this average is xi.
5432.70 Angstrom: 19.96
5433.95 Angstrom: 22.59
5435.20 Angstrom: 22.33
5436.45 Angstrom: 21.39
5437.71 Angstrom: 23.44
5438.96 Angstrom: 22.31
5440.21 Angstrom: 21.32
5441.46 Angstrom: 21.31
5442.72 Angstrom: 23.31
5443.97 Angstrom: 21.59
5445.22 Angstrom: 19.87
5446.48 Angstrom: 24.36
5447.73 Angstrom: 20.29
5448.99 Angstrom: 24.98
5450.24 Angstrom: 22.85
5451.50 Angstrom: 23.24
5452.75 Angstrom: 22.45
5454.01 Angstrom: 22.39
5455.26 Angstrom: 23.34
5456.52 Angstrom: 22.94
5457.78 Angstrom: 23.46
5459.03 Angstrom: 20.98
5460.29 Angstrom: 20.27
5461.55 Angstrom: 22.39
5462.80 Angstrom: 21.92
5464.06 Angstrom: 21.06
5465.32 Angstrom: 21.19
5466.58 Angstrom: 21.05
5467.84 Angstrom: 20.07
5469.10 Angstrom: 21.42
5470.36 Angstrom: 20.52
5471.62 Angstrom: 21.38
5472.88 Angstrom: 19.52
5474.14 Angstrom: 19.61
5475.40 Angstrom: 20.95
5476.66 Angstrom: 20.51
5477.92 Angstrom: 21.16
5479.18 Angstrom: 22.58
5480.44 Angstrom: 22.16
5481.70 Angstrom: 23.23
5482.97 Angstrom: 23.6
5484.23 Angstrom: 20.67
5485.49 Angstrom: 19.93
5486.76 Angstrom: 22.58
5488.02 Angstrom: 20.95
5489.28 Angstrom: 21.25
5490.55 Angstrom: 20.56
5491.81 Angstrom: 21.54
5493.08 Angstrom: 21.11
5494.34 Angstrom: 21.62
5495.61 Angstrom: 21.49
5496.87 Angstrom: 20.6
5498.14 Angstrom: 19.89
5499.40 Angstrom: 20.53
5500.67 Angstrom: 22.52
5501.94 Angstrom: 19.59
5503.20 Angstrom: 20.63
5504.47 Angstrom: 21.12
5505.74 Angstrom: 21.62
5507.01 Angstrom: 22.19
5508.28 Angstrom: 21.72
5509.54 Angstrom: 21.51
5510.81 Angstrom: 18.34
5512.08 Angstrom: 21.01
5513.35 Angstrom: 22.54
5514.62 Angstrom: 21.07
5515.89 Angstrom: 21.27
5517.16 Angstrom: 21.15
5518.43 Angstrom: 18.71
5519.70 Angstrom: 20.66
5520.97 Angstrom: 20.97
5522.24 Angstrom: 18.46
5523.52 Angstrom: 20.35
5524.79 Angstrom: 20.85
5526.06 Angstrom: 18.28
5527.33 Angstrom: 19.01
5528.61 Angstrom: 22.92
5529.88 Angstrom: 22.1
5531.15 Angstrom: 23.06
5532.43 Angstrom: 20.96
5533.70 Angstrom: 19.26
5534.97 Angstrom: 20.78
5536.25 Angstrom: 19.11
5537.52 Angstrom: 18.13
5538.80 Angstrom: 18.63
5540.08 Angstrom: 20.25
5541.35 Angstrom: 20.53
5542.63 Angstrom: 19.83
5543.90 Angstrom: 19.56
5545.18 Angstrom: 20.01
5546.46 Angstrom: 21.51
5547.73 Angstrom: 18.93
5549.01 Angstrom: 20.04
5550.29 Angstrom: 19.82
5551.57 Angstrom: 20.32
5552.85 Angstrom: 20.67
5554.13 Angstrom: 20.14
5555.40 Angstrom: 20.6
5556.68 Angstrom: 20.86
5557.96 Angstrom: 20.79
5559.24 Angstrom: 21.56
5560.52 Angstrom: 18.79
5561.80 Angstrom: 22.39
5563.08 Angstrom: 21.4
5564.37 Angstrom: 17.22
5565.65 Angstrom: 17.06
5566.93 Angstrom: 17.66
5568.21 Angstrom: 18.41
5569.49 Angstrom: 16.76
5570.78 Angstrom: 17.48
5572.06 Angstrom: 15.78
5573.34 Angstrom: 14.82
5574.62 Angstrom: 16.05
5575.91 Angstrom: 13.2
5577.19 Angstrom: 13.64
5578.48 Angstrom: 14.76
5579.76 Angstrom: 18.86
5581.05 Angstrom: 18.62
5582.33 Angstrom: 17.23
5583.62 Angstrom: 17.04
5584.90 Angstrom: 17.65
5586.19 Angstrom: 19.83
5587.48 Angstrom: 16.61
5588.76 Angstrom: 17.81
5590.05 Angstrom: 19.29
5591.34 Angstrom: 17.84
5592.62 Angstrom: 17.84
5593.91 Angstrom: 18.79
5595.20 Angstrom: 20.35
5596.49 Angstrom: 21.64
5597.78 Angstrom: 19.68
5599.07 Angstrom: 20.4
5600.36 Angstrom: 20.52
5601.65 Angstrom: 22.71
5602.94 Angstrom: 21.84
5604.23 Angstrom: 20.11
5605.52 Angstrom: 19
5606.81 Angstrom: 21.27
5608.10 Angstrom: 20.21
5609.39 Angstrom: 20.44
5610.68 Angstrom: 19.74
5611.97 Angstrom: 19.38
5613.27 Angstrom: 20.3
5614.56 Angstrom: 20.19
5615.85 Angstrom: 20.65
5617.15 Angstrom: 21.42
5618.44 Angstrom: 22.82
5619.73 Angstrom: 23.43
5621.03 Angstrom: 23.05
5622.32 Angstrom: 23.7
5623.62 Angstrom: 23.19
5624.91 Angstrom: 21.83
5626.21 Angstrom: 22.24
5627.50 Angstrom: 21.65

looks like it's 20.2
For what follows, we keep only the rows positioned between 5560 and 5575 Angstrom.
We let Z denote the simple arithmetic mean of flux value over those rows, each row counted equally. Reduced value 17.8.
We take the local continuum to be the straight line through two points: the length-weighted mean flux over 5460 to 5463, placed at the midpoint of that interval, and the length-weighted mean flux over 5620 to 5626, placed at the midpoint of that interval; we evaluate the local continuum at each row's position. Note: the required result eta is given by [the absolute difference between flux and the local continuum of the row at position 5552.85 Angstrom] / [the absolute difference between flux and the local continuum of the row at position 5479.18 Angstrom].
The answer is 2.1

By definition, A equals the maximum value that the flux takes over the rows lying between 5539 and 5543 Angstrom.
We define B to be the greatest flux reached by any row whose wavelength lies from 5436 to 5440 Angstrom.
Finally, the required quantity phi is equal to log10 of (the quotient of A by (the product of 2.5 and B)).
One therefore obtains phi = -0.456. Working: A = 20.53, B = 23.44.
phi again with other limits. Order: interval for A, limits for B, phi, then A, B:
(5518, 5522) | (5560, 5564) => -0.426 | 20.97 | 22.39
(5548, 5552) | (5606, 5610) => -0.418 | 20.32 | 21.27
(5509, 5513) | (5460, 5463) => -0.415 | 21.51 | 22.39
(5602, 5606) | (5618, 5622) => -0.428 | 21.84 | 23.43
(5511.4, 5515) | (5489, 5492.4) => -0.378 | 22.54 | 21.54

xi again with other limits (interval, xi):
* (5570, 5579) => 15.1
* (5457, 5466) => 21.6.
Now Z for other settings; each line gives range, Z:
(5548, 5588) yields 18.3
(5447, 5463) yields 22.4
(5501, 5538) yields 20.6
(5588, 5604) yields 19.9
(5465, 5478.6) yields 20.7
